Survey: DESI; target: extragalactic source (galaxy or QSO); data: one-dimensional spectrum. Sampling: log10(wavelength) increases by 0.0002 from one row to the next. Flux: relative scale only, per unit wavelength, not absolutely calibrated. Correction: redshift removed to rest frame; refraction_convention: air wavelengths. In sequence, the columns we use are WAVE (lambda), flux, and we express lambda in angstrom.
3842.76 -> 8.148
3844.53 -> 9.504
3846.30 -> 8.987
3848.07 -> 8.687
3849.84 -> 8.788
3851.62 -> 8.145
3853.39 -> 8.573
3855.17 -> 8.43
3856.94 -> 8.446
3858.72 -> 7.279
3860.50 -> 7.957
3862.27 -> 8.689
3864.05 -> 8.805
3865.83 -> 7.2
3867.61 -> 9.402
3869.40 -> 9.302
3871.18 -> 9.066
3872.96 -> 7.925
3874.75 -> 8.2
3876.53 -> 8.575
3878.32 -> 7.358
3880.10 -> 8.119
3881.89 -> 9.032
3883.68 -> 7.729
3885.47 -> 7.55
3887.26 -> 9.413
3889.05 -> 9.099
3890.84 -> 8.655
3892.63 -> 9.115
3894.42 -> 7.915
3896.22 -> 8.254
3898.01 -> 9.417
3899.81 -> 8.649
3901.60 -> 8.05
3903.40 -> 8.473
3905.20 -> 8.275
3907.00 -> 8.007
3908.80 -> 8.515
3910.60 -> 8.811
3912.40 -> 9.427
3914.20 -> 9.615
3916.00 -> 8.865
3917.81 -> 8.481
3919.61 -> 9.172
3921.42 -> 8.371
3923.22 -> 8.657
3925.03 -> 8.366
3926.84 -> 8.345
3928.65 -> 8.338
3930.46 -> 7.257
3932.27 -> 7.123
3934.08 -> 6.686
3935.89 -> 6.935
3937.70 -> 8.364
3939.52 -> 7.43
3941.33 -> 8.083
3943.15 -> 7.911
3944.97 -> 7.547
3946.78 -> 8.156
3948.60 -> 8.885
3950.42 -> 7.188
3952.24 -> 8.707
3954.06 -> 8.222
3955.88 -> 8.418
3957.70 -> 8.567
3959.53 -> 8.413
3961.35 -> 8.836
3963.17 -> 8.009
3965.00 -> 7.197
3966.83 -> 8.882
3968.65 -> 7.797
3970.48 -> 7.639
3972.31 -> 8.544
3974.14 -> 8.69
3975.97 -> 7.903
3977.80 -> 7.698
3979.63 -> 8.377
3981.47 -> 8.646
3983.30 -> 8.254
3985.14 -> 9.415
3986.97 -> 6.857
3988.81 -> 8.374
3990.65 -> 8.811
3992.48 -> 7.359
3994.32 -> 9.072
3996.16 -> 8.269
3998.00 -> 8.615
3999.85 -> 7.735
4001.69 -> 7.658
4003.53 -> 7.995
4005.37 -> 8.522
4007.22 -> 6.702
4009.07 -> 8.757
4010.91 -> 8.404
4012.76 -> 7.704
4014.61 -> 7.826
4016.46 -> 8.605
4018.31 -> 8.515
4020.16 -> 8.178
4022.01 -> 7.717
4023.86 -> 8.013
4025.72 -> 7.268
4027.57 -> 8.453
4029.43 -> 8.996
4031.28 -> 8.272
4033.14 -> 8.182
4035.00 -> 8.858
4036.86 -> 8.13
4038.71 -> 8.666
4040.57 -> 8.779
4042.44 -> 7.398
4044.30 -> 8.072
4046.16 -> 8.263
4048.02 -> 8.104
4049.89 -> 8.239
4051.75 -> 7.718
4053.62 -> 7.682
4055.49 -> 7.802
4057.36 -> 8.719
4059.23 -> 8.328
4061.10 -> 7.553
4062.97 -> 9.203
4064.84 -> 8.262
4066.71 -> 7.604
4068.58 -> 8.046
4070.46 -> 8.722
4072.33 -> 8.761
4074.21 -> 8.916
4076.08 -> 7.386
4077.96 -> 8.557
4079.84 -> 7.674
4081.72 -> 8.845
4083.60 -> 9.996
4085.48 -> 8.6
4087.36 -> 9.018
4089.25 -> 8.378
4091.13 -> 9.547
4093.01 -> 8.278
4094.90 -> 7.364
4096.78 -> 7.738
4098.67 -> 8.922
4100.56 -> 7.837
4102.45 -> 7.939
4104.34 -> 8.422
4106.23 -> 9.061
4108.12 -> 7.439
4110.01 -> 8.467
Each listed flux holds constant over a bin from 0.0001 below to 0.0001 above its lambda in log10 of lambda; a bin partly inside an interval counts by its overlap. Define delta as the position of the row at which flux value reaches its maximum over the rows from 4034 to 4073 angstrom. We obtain 4062.97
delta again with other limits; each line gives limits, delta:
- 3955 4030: 3985.14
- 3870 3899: 3898.01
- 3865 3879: 3867.61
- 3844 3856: 3844.53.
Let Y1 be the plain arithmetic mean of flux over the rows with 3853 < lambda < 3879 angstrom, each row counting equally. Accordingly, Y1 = 8.35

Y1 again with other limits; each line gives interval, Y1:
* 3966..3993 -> 8.22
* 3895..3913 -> 8.59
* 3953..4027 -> 8.16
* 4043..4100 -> 8.34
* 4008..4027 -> 8.10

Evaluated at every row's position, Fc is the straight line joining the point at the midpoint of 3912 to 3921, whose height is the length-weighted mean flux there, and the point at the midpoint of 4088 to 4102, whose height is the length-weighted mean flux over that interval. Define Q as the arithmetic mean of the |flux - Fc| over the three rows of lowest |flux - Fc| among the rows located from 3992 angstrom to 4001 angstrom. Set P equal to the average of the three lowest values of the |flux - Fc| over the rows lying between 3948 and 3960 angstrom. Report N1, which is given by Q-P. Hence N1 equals 0.1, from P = 0.18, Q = 0.30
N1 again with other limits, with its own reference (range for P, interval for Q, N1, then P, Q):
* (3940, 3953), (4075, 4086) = 0.0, 0.33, 0.32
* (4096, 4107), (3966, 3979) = -0.2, 0.31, 0.14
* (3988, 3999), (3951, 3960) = 0.2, 0.17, 0.32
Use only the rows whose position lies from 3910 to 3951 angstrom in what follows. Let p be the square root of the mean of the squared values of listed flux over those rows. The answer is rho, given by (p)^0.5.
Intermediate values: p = 8.21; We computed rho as 2.87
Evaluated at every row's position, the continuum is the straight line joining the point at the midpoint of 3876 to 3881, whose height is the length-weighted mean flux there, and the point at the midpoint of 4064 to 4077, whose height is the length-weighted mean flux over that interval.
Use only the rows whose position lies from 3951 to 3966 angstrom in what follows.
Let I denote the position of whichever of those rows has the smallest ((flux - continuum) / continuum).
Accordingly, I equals 3965.00 angstrom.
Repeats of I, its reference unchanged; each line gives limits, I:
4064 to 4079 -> 4076.08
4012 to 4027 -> 4025.72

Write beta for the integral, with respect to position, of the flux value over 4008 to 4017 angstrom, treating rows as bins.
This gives 74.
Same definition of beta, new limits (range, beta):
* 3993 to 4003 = 82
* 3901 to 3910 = 75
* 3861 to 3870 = 78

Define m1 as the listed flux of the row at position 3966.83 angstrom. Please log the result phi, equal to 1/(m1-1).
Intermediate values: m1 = 8.882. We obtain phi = 0.127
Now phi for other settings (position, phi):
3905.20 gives 0.137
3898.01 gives 0.119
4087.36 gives 0.125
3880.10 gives 0.140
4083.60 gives 0.111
